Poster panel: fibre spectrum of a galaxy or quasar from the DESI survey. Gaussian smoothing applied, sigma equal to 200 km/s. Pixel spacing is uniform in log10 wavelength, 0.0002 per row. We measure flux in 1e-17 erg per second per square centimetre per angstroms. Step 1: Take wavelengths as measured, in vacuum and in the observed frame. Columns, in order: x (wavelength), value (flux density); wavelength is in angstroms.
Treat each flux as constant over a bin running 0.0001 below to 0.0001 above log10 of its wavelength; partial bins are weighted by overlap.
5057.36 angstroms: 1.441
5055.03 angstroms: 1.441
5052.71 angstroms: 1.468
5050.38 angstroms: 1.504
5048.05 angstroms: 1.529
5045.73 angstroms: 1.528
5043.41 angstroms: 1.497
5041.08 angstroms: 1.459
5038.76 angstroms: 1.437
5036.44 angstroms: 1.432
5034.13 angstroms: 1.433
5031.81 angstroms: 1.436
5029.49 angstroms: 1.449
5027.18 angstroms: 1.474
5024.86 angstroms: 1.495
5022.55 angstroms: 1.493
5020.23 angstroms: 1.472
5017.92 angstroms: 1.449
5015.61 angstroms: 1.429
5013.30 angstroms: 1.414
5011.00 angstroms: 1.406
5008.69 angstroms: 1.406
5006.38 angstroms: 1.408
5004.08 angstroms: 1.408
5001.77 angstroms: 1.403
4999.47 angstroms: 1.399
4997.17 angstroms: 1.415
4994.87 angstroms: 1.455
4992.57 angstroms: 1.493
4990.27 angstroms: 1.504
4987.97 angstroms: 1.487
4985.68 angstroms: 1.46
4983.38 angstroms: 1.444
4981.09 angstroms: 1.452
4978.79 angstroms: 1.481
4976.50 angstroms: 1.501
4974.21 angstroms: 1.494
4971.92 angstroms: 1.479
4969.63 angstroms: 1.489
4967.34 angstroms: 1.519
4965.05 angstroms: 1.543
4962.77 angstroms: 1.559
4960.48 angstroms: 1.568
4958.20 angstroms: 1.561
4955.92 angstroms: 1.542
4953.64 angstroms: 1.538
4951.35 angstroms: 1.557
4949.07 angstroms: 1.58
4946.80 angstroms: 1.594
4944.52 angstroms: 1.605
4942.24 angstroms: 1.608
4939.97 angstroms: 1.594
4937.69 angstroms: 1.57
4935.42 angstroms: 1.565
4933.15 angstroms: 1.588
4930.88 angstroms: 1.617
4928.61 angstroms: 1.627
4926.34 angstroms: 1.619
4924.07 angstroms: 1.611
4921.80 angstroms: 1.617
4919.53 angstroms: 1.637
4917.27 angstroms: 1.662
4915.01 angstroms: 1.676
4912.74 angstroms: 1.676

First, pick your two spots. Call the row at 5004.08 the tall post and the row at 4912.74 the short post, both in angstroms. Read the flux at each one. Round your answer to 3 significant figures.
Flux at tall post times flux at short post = 2.36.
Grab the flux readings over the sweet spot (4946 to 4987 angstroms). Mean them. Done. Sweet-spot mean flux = 1.52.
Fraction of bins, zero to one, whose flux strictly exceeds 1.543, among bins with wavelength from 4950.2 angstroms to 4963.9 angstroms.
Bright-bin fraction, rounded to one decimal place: 0.7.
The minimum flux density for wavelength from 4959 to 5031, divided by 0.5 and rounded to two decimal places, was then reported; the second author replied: 2.80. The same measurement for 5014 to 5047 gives 2.86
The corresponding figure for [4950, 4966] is 3.08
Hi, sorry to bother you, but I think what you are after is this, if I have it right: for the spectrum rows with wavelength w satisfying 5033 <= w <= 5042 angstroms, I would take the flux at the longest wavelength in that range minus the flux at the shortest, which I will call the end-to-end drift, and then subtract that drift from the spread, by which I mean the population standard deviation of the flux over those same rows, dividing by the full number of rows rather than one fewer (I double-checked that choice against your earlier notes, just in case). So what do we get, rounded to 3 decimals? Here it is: -0.015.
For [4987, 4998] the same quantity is 0.104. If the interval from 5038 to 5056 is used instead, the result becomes 0.030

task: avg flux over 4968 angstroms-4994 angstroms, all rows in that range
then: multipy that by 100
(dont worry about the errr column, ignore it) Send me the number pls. 148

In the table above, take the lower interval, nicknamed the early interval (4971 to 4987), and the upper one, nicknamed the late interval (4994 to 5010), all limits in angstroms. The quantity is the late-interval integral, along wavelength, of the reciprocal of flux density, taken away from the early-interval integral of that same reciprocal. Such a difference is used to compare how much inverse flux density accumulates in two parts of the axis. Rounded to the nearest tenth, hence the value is -0.5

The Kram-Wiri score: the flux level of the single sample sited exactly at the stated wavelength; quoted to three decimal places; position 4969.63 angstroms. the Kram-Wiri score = 1.489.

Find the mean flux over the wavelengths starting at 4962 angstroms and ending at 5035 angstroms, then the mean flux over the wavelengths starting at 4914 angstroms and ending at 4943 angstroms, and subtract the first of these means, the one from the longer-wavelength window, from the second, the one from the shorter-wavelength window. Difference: 0.15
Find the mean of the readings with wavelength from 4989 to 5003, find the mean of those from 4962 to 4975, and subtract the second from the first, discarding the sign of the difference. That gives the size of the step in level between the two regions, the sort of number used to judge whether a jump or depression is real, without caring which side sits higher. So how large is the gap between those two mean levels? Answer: 0.07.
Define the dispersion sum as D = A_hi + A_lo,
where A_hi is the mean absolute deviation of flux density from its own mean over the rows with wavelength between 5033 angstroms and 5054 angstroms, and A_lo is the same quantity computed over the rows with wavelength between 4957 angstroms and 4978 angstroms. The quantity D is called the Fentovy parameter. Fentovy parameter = 0.064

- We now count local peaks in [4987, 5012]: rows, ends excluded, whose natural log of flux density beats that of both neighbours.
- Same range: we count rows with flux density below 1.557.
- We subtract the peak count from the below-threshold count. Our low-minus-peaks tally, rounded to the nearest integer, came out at 10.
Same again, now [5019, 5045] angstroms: 10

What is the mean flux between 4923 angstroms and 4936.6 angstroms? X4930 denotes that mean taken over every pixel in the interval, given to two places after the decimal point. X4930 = 1.60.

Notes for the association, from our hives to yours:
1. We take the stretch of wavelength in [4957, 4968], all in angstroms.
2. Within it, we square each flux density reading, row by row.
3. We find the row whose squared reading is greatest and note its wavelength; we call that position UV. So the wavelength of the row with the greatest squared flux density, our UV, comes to 4960.48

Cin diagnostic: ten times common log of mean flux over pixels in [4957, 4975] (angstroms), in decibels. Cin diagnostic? 1.84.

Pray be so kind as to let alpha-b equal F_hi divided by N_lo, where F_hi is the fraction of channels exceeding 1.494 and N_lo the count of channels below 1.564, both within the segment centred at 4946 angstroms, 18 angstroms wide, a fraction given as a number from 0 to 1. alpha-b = 0.50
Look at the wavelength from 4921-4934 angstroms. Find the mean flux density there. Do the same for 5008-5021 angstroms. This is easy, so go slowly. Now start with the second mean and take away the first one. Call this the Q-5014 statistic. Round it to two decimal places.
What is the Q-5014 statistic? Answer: -0.18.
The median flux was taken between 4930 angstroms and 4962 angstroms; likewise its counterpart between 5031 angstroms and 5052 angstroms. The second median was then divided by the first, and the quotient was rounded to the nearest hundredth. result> 0.93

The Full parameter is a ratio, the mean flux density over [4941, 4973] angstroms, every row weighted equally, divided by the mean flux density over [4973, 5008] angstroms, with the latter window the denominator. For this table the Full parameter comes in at 1.07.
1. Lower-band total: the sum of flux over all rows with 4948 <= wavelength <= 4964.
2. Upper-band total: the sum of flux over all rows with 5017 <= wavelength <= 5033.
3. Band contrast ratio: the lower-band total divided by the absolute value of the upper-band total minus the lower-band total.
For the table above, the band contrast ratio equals 17.1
